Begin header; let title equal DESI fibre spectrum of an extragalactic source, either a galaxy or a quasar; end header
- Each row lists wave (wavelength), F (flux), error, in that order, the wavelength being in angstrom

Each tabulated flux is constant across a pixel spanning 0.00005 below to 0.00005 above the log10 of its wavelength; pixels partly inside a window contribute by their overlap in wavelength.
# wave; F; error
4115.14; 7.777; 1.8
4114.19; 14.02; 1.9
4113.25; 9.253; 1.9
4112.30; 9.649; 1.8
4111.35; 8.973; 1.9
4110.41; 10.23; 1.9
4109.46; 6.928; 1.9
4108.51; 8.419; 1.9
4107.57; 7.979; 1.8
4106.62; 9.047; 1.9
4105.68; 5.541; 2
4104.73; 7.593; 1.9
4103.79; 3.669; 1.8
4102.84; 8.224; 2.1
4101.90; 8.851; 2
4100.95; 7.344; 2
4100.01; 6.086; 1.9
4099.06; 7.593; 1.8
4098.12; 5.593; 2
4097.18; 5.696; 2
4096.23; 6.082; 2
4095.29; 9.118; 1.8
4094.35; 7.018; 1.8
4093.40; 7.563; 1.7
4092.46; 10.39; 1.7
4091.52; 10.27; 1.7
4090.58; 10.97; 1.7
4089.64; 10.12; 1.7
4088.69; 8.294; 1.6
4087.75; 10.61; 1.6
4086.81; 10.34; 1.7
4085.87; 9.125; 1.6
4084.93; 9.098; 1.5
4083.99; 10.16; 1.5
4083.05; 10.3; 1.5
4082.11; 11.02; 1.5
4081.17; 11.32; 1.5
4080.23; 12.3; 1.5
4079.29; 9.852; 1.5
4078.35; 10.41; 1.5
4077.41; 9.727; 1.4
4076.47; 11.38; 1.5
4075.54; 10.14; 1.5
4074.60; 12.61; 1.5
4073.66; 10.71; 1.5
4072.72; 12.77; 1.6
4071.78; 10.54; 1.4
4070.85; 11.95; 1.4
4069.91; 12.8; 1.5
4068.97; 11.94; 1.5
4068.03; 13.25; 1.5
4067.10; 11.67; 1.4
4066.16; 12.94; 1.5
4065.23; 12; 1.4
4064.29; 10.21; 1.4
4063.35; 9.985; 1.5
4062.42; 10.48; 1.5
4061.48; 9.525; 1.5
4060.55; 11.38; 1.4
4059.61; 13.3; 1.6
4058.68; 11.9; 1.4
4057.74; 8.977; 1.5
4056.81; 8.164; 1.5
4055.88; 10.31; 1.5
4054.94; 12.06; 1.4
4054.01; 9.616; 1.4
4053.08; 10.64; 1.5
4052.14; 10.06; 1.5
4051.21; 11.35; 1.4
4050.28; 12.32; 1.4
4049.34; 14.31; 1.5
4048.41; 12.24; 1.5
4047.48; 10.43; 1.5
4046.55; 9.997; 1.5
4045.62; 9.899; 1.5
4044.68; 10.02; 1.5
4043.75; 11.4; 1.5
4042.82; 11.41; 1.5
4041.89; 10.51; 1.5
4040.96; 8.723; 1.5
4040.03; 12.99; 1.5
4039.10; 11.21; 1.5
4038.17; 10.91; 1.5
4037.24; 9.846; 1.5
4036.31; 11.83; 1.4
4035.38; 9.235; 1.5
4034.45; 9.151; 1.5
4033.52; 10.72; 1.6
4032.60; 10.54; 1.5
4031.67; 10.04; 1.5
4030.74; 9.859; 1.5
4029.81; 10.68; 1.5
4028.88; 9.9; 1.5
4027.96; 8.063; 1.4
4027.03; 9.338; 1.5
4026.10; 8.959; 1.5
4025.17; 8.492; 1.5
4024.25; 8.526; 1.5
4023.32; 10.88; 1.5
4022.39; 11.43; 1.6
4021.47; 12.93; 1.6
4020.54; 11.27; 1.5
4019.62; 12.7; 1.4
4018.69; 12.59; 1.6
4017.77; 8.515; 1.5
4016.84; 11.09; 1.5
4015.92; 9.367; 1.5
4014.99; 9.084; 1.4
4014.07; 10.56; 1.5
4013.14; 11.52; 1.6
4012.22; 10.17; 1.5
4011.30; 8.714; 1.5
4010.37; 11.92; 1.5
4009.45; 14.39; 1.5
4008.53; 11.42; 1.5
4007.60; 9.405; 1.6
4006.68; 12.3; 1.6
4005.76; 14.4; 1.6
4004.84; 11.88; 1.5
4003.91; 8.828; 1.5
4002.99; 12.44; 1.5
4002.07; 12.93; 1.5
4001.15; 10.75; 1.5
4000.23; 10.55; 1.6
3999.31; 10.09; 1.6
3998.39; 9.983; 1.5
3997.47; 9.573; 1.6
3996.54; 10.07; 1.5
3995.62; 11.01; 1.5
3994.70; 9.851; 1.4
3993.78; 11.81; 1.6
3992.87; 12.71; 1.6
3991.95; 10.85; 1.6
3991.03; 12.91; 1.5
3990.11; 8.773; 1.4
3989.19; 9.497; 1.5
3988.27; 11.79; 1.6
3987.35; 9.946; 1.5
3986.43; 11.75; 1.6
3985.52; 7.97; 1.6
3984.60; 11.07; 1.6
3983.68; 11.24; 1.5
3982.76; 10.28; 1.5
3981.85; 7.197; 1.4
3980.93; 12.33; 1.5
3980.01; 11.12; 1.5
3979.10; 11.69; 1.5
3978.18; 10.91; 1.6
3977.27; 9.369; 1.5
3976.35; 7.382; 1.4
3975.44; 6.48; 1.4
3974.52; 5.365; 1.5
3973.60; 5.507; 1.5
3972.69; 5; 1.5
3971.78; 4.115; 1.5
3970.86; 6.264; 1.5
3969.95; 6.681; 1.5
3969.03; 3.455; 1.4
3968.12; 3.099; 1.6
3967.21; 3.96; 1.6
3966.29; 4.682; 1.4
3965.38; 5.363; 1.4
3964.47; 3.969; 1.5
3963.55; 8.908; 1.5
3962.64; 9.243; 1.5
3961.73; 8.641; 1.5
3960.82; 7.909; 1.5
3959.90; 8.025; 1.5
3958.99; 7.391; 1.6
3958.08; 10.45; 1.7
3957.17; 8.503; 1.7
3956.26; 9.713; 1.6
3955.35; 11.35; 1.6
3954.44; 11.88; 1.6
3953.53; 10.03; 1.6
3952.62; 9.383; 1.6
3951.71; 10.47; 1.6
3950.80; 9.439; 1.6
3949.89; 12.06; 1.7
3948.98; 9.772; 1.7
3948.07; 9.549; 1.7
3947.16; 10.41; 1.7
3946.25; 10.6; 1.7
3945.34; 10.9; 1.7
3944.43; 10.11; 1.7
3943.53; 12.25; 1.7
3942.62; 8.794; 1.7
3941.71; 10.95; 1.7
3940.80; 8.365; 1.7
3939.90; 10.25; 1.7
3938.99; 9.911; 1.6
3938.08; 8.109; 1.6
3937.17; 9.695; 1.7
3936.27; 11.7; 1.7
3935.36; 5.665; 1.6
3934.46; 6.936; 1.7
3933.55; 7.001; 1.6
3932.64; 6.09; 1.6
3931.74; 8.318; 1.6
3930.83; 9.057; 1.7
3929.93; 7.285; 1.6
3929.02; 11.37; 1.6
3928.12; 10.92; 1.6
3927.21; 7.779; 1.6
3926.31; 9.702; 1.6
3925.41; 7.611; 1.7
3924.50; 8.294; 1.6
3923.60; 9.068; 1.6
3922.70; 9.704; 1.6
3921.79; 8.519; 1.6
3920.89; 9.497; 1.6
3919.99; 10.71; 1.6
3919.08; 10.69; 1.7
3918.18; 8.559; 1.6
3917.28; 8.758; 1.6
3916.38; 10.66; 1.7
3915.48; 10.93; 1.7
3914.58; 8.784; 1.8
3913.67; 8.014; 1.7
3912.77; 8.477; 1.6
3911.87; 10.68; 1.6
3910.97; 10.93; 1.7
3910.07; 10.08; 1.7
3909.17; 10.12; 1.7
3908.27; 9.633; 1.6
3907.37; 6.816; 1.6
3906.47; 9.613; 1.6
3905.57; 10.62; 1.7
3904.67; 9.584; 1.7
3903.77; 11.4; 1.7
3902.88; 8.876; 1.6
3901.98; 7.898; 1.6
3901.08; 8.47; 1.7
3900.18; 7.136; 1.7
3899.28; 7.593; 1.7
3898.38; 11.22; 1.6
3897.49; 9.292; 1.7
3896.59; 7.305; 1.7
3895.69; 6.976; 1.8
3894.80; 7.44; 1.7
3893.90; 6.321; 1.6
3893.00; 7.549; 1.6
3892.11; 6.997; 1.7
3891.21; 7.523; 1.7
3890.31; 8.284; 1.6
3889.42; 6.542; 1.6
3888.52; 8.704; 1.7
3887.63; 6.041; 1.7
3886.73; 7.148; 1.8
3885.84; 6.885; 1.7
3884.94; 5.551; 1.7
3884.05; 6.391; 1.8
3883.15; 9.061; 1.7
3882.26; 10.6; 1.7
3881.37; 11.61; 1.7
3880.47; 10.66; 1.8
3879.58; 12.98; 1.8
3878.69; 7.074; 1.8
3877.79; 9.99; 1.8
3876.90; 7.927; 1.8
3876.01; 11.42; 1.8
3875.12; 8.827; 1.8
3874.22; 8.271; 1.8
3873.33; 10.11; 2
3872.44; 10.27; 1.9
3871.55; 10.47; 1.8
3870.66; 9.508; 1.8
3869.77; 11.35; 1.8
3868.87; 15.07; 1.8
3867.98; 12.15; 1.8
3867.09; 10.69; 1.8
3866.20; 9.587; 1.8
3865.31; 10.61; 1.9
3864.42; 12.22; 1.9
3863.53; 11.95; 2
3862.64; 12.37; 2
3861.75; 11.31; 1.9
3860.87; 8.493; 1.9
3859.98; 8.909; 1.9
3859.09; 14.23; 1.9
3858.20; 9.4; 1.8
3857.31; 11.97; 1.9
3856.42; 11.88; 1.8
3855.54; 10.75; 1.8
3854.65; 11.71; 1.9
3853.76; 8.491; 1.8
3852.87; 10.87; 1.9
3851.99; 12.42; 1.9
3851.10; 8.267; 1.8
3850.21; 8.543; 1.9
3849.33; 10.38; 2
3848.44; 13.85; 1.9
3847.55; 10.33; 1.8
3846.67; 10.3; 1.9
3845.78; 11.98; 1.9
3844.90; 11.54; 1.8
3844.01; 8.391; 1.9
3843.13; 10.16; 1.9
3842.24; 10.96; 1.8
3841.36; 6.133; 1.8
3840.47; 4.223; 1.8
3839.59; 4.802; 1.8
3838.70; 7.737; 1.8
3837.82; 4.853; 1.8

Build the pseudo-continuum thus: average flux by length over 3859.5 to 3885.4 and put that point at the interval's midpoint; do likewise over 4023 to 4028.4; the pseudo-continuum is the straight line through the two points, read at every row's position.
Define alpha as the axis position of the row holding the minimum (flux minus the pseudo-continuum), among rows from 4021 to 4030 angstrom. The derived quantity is 4027.96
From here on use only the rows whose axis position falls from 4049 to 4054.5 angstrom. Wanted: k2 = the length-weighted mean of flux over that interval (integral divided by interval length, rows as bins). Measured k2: 11.3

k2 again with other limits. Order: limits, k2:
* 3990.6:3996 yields 11.5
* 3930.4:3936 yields 7.3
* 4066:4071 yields 12.4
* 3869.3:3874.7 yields 10.0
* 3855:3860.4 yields 11.2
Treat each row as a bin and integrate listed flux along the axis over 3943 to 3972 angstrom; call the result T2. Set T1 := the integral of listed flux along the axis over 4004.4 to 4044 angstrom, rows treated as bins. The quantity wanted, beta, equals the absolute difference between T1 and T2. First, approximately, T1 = 422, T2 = 244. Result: 178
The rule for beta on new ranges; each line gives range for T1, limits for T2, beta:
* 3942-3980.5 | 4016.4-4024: 235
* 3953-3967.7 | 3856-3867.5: 8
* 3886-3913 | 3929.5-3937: 171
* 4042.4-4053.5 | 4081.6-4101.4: 49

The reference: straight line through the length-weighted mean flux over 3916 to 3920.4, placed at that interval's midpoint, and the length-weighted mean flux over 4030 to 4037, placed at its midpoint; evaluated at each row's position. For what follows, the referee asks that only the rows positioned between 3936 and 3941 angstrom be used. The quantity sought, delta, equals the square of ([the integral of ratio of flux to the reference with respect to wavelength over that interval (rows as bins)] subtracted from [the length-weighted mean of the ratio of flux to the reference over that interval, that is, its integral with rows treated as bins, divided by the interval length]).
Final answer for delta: 15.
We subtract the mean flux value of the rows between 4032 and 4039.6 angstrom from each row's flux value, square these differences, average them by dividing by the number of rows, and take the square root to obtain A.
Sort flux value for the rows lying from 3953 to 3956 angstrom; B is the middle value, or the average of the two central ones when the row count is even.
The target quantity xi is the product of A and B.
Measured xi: 10.1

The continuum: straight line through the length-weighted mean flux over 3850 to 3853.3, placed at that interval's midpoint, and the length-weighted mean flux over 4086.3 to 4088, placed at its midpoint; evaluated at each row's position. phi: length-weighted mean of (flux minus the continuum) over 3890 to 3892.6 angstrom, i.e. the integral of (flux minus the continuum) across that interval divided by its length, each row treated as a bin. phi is -2.6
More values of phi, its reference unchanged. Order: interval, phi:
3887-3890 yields -3.0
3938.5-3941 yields -0.6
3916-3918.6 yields -0.9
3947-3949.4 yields -0.4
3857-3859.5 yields 1.7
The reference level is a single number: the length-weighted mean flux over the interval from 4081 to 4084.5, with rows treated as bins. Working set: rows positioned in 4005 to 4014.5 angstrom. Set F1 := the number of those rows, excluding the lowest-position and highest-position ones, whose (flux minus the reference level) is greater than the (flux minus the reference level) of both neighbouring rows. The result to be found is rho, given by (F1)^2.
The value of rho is 4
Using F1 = 2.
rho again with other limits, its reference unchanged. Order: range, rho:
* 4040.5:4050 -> 1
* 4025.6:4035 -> 9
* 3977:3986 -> 9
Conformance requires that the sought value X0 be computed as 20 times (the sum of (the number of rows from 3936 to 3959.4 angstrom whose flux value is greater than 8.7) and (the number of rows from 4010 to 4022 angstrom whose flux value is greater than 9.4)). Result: 620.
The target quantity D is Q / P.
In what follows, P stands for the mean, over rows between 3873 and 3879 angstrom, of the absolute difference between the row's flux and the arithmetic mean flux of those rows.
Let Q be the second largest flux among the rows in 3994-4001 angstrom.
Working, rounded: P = 1.2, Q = 10.55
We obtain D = 8.7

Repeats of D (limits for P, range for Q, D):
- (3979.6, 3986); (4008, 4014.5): 8.1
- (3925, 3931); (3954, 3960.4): 8.5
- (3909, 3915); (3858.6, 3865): 12.5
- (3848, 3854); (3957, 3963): 5.5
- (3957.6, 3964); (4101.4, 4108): 11.7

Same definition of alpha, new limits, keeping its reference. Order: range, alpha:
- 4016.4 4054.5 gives 4027.96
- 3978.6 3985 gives 3981.85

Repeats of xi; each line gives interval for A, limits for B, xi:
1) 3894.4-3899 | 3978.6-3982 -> 18.3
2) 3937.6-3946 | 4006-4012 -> 14.8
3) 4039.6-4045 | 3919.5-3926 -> 12.0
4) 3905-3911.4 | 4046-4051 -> 15.3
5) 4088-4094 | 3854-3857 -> 14.4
